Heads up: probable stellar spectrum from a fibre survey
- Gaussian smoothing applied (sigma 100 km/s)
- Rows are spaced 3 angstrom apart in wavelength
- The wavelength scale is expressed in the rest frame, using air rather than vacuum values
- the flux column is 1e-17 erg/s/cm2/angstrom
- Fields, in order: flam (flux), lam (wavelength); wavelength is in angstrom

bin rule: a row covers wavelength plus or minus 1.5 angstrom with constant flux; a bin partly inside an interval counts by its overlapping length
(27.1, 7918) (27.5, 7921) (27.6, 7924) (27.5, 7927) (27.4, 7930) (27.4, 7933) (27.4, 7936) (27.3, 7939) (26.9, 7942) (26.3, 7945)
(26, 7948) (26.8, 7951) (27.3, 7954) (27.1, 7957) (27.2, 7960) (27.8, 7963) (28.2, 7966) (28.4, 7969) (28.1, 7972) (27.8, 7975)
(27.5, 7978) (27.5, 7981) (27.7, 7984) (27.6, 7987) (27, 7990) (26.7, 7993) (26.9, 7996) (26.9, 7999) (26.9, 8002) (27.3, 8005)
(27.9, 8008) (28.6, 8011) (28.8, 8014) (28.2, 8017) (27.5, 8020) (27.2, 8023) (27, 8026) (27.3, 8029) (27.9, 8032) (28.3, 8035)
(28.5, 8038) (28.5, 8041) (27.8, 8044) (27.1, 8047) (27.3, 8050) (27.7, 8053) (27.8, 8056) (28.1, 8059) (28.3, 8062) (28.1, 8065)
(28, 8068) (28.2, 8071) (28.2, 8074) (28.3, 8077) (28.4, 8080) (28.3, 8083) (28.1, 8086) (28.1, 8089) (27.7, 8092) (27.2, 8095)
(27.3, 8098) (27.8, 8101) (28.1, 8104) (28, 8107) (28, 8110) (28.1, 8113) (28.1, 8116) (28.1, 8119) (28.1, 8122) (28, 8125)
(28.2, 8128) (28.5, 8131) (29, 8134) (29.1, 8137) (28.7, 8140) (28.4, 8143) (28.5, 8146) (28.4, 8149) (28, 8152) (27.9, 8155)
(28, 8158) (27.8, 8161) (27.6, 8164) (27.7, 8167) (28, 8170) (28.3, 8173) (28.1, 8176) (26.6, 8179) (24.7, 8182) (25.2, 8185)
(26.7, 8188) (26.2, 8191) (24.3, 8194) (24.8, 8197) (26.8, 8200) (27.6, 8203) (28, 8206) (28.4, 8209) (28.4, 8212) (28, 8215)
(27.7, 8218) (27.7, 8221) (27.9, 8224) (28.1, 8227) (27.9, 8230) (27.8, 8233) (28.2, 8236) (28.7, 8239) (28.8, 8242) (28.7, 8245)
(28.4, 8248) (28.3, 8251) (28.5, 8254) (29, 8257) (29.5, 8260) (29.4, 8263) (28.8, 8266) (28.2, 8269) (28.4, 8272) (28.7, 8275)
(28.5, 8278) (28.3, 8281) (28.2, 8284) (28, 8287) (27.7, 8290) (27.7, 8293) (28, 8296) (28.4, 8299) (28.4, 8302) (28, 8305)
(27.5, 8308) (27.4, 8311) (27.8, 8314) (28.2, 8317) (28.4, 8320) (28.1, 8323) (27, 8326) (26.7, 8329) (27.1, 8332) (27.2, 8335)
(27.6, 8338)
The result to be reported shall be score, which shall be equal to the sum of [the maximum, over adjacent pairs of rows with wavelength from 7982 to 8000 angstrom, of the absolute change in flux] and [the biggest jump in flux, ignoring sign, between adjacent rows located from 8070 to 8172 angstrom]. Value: 1.1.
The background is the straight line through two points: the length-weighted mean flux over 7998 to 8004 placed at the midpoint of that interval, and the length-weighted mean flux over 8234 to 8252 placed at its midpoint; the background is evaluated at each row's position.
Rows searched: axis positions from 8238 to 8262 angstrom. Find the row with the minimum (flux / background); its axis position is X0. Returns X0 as 8251 angstrom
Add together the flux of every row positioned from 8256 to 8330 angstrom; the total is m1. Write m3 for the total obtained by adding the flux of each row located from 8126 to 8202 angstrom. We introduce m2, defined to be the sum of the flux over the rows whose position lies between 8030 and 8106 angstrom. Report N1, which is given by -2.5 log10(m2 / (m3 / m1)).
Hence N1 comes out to -7.14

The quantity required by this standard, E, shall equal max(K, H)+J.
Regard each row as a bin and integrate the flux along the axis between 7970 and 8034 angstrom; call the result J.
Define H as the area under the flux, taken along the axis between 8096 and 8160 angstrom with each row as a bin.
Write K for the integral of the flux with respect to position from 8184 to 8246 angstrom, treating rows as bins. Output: 3568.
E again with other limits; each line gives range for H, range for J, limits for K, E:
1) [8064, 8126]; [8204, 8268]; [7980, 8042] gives 3553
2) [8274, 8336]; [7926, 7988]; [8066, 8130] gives 3491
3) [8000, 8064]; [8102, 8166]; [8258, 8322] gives 3615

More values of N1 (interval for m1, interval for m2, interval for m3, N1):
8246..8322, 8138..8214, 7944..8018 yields -7.12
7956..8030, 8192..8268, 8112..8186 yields -7.10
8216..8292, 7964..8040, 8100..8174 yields -7.11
